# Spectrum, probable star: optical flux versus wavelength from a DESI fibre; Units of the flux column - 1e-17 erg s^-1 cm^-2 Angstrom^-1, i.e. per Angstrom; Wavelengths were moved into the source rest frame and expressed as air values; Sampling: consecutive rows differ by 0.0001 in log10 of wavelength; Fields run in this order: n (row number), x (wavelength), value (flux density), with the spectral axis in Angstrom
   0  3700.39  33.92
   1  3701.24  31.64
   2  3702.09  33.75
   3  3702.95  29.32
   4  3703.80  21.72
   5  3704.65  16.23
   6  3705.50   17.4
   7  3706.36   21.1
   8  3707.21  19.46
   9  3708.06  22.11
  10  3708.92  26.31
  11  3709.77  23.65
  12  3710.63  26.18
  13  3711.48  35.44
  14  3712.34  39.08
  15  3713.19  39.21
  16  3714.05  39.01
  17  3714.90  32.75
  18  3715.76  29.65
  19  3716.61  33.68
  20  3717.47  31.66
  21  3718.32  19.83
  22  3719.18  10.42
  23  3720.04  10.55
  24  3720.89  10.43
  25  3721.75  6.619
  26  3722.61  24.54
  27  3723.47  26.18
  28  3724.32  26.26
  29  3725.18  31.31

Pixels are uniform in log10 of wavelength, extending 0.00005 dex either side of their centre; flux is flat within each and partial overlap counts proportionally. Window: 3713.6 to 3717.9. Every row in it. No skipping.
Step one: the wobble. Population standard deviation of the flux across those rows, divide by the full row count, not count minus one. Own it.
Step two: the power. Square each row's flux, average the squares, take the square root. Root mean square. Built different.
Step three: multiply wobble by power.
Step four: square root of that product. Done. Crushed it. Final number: 10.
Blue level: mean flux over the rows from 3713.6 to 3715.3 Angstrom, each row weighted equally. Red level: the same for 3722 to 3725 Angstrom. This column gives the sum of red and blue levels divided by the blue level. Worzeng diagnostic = 1.7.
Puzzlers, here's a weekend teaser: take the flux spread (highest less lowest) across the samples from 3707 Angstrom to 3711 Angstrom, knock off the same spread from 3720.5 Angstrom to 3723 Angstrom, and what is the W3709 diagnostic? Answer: -11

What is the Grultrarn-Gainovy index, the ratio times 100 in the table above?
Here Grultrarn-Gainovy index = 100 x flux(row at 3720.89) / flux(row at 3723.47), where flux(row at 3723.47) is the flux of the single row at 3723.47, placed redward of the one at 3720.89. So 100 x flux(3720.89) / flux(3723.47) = 40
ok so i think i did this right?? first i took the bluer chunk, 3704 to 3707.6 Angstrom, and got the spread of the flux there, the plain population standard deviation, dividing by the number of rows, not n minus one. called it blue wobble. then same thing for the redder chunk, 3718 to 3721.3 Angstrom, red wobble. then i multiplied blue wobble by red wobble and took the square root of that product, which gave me 2.8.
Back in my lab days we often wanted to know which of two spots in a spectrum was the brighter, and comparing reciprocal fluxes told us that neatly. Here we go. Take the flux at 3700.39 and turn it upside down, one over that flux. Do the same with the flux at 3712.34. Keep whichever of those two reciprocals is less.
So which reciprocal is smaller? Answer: 0.026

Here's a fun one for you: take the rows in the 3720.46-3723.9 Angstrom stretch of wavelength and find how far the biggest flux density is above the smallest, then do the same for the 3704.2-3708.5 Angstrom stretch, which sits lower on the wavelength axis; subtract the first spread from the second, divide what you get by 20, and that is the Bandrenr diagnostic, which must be -0.68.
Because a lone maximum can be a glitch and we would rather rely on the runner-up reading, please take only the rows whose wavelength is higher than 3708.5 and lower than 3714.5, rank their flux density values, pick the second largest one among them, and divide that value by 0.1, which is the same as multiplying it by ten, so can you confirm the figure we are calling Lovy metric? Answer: 391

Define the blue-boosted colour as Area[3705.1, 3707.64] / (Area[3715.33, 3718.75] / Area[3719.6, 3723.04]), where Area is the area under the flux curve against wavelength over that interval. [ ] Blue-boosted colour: 22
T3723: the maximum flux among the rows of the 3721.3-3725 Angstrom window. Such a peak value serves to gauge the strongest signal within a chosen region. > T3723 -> 26.26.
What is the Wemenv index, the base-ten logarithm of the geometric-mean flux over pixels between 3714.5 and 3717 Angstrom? 1.50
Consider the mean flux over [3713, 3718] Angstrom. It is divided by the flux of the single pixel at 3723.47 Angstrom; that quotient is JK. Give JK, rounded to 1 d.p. 1.3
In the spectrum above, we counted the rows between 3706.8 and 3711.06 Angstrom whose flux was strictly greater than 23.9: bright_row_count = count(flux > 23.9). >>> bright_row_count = 2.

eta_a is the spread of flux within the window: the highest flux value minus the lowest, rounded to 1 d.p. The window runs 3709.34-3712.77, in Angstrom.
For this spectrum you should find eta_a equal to 15.4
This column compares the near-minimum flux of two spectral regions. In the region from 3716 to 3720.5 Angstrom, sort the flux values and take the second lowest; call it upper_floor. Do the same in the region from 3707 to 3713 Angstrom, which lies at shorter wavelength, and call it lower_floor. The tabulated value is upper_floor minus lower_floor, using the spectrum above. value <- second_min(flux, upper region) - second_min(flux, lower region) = -12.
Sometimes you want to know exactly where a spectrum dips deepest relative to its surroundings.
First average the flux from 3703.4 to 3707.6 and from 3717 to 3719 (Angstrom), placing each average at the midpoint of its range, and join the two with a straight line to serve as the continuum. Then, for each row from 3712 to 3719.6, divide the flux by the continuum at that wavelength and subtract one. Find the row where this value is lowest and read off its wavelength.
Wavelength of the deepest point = 3719.18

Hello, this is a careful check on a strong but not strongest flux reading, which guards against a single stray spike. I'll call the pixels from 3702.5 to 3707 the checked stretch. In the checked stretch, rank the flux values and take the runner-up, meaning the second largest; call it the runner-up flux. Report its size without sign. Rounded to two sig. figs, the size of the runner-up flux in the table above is 22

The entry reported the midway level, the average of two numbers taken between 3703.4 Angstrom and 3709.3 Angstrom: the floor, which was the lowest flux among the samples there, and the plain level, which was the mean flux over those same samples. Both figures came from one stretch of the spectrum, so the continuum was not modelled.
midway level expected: 18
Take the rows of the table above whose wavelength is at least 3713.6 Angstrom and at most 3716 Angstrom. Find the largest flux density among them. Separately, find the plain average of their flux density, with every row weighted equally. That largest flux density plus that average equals 73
